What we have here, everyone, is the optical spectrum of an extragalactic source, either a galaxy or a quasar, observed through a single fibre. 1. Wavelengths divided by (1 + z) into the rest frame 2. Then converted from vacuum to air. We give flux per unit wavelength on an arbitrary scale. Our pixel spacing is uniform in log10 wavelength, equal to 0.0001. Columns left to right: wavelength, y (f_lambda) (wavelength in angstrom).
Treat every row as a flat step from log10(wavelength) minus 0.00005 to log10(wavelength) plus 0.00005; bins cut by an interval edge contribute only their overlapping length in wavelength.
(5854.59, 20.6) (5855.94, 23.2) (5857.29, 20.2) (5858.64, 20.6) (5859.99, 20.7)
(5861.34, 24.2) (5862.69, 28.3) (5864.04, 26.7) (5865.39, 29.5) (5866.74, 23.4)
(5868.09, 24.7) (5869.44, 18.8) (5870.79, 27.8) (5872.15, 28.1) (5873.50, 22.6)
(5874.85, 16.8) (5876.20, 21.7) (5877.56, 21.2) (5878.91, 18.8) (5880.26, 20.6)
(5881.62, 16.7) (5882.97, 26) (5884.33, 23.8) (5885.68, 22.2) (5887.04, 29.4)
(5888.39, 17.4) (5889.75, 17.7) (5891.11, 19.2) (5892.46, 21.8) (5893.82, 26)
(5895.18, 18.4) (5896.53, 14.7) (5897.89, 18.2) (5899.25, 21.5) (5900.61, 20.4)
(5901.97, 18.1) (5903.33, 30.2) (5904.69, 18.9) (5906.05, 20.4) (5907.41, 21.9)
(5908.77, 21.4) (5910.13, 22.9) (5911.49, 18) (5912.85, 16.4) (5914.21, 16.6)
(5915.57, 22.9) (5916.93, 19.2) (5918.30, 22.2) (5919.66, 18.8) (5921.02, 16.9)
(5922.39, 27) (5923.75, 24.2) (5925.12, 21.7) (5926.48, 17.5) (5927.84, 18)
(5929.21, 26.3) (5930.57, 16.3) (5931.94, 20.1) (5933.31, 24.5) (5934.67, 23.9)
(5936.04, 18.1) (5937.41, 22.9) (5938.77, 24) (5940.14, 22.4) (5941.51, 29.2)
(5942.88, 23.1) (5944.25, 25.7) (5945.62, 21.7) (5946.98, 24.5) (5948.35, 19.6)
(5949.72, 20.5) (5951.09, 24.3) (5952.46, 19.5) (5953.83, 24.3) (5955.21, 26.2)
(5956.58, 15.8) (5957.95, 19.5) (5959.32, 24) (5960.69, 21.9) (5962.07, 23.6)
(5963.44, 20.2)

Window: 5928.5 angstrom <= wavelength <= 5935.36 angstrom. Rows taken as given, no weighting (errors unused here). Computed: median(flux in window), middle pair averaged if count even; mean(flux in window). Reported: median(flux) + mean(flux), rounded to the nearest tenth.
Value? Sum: 46.1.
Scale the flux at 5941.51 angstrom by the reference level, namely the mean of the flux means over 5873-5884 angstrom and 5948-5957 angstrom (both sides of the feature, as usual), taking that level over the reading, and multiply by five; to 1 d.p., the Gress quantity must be 3.6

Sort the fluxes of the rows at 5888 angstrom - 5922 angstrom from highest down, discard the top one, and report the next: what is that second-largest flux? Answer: 26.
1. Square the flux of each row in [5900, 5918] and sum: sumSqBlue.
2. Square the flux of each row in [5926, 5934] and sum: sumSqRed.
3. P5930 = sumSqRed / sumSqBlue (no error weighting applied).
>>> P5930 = 0.46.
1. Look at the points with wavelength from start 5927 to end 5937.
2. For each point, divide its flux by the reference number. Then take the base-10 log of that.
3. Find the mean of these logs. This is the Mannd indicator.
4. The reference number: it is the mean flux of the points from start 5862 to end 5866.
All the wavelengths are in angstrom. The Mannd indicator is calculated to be -0.133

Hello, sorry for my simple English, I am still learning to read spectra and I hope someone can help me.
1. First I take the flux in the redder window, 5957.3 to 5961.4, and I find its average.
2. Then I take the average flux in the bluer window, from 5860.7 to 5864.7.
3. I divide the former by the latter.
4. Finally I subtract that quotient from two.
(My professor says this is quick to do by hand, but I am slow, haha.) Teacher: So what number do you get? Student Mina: 1.17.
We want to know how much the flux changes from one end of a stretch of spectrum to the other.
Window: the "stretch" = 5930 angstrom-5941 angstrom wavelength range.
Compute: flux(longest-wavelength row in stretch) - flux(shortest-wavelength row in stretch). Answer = 6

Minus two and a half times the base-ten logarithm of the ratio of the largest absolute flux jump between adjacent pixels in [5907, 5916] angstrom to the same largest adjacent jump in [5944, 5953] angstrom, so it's -0.3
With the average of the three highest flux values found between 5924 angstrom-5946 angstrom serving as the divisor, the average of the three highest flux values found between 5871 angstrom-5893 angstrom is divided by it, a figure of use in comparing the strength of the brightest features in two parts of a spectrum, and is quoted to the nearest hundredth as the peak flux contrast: 1.03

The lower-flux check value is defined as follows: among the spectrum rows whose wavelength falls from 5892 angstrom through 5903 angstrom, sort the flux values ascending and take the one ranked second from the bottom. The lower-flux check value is 18.1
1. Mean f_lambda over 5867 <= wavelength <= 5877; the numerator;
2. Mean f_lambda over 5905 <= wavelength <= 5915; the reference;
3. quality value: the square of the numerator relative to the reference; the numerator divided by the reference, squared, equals 1.4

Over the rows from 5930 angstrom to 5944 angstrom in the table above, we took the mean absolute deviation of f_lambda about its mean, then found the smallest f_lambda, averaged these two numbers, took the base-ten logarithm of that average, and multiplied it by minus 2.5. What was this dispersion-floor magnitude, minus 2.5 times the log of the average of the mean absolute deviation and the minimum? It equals -2.44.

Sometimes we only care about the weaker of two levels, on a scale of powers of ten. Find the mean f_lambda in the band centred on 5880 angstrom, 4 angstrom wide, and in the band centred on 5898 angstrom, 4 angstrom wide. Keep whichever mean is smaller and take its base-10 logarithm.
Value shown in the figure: 1.26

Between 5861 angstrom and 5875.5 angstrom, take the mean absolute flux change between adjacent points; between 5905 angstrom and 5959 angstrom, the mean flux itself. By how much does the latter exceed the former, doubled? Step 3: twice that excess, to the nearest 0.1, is 34.5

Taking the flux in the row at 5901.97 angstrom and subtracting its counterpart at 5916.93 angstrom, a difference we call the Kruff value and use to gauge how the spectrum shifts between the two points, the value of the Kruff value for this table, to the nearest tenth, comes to -1.1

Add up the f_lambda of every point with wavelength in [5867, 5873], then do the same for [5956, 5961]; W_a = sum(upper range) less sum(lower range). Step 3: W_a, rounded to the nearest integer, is -18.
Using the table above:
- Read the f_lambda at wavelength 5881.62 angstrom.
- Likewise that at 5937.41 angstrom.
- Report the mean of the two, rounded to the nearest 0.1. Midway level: 19.8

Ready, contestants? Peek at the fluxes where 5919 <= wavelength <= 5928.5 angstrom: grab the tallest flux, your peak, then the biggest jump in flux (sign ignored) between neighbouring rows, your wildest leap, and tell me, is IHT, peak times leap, 273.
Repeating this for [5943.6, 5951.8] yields 126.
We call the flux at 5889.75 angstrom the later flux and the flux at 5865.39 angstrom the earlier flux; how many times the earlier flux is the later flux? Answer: 0.60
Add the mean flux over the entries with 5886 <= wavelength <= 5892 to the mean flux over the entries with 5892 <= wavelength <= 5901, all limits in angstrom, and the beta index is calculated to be 41.1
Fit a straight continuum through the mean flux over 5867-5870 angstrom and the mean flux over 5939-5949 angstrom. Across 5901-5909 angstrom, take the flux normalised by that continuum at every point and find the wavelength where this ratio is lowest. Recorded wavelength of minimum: 5901.97 angstrom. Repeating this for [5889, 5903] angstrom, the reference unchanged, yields 5896.53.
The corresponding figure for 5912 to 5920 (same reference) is 5912.85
